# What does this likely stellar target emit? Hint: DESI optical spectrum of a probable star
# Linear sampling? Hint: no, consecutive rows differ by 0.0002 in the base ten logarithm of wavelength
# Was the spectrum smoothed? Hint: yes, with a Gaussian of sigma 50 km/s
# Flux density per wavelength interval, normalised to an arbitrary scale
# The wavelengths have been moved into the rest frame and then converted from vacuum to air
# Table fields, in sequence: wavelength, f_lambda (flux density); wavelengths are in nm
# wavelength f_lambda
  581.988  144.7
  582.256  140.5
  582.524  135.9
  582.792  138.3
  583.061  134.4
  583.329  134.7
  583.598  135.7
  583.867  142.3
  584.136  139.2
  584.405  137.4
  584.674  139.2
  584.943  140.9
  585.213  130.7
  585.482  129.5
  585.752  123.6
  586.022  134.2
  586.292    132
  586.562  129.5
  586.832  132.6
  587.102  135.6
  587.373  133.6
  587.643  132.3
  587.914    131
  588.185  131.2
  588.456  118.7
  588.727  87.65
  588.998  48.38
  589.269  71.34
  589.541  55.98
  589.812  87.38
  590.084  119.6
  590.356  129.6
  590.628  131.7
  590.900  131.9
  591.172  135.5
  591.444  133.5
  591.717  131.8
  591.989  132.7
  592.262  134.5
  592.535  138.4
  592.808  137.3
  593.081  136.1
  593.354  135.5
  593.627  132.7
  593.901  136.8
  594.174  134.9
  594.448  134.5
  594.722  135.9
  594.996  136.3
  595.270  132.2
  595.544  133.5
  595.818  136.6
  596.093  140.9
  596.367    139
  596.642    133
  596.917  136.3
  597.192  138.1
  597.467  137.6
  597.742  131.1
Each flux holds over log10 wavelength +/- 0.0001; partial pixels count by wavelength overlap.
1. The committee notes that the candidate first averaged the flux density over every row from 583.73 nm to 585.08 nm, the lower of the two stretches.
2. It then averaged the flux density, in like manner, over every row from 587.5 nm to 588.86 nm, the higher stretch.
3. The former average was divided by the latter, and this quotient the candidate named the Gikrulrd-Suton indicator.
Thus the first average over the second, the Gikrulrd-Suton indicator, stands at 1.16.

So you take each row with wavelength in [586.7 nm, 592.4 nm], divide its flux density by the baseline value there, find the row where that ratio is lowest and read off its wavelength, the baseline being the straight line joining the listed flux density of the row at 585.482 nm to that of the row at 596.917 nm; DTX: 588.998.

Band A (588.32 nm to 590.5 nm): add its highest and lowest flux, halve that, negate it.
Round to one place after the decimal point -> -89.0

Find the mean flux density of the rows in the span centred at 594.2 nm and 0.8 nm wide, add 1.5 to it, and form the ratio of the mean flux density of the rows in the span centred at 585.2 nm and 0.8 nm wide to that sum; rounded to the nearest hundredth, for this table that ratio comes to 0.98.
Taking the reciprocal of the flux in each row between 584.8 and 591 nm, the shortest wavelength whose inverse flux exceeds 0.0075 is 585.213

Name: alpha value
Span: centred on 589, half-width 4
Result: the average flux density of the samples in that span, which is 121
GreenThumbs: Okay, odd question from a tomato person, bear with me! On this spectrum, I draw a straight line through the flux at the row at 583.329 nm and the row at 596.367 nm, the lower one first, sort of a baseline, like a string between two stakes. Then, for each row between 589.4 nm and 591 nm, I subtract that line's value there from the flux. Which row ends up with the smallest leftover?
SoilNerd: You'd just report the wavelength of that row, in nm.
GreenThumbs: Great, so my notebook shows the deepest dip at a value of 589.541 nm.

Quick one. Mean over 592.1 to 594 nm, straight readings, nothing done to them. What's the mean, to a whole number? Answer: 136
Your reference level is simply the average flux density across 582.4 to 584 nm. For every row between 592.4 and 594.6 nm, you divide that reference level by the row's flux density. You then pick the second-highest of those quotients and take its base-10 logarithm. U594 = 0.0076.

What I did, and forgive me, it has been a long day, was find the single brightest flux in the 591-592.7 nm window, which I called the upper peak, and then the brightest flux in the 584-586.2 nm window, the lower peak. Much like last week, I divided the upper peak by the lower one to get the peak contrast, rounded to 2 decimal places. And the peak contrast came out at 0.98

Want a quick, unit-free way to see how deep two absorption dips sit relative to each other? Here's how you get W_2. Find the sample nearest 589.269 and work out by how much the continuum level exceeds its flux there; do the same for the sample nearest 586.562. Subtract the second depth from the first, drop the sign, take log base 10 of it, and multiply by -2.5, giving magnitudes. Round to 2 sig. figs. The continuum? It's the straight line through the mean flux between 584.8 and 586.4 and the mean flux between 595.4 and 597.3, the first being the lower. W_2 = -4.4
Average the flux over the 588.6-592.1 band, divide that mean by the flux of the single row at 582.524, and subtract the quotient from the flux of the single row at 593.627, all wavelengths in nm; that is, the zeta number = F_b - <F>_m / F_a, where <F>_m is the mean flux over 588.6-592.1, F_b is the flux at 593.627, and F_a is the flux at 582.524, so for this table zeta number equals 132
